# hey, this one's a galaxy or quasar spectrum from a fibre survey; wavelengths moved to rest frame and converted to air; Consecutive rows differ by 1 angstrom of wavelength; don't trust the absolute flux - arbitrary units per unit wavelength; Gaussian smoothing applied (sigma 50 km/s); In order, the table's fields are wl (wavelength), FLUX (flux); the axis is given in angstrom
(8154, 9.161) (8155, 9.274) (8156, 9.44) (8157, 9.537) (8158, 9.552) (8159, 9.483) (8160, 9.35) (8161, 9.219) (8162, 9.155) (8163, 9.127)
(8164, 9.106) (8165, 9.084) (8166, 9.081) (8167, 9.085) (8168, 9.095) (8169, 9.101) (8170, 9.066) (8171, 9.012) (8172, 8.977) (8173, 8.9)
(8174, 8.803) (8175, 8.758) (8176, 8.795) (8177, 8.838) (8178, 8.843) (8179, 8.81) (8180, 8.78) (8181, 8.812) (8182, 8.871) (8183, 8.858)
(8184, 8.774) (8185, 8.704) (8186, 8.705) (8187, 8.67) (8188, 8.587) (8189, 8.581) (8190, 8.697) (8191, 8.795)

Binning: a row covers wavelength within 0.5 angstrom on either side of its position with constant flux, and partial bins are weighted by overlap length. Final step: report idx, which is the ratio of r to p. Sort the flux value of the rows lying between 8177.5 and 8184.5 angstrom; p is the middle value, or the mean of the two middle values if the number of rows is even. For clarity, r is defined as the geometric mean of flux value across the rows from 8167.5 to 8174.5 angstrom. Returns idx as 1.02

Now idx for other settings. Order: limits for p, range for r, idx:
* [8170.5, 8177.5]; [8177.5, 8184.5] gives 1.00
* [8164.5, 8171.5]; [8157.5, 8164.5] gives 1.02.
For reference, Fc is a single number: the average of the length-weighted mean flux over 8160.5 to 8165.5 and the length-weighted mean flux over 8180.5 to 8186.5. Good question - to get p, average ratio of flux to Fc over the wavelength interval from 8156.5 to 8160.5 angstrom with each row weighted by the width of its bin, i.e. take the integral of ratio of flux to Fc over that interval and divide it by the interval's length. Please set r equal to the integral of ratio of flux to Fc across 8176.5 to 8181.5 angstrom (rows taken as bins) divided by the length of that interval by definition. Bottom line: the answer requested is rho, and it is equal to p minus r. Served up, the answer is 0.074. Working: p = 1.06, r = 0.98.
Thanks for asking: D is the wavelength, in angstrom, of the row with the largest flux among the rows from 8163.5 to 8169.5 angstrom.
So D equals 8164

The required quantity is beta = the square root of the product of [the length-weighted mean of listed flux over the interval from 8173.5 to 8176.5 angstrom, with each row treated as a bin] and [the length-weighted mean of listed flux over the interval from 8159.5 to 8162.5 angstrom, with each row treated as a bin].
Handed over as 9.01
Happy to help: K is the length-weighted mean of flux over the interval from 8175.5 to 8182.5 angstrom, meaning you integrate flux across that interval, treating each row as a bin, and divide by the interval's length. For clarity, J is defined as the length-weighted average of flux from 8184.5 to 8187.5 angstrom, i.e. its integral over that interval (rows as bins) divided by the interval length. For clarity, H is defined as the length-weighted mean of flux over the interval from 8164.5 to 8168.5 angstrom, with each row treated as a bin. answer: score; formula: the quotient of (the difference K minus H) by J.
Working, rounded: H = 9.09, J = 8.69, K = 8.82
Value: -0.03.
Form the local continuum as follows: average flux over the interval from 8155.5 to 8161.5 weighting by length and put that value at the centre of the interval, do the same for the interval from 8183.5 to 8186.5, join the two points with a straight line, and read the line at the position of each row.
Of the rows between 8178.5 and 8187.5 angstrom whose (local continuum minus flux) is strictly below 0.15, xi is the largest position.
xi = 8187 angstrom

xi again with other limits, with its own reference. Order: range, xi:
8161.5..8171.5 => 8171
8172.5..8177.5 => 8177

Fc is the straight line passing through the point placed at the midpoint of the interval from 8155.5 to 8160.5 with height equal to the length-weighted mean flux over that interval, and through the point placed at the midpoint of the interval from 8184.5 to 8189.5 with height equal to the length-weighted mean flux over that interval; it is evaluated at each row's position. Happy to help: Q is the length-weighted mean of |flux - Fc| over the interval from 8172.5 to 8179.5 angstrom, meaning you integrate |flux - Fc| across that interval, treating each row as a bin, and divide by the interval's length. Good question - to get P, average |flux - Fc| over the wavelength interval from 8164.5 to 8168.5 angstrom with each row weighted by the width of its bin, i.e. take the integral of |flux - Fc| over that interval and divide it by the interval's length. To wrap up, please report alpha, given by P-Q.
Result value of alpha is 0.00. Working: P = 0.145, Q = 0.14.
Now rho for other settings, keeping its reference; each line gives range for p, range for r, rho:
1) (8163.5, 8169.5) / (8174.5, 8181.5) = 0.032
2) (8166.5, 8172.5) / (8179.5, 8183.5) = 0.025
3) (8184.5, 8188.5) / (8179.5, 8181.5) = -0.014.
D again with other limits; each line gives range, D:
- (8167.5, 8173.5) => 8169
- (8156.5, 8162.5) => 8158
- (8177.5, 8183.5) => 8182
